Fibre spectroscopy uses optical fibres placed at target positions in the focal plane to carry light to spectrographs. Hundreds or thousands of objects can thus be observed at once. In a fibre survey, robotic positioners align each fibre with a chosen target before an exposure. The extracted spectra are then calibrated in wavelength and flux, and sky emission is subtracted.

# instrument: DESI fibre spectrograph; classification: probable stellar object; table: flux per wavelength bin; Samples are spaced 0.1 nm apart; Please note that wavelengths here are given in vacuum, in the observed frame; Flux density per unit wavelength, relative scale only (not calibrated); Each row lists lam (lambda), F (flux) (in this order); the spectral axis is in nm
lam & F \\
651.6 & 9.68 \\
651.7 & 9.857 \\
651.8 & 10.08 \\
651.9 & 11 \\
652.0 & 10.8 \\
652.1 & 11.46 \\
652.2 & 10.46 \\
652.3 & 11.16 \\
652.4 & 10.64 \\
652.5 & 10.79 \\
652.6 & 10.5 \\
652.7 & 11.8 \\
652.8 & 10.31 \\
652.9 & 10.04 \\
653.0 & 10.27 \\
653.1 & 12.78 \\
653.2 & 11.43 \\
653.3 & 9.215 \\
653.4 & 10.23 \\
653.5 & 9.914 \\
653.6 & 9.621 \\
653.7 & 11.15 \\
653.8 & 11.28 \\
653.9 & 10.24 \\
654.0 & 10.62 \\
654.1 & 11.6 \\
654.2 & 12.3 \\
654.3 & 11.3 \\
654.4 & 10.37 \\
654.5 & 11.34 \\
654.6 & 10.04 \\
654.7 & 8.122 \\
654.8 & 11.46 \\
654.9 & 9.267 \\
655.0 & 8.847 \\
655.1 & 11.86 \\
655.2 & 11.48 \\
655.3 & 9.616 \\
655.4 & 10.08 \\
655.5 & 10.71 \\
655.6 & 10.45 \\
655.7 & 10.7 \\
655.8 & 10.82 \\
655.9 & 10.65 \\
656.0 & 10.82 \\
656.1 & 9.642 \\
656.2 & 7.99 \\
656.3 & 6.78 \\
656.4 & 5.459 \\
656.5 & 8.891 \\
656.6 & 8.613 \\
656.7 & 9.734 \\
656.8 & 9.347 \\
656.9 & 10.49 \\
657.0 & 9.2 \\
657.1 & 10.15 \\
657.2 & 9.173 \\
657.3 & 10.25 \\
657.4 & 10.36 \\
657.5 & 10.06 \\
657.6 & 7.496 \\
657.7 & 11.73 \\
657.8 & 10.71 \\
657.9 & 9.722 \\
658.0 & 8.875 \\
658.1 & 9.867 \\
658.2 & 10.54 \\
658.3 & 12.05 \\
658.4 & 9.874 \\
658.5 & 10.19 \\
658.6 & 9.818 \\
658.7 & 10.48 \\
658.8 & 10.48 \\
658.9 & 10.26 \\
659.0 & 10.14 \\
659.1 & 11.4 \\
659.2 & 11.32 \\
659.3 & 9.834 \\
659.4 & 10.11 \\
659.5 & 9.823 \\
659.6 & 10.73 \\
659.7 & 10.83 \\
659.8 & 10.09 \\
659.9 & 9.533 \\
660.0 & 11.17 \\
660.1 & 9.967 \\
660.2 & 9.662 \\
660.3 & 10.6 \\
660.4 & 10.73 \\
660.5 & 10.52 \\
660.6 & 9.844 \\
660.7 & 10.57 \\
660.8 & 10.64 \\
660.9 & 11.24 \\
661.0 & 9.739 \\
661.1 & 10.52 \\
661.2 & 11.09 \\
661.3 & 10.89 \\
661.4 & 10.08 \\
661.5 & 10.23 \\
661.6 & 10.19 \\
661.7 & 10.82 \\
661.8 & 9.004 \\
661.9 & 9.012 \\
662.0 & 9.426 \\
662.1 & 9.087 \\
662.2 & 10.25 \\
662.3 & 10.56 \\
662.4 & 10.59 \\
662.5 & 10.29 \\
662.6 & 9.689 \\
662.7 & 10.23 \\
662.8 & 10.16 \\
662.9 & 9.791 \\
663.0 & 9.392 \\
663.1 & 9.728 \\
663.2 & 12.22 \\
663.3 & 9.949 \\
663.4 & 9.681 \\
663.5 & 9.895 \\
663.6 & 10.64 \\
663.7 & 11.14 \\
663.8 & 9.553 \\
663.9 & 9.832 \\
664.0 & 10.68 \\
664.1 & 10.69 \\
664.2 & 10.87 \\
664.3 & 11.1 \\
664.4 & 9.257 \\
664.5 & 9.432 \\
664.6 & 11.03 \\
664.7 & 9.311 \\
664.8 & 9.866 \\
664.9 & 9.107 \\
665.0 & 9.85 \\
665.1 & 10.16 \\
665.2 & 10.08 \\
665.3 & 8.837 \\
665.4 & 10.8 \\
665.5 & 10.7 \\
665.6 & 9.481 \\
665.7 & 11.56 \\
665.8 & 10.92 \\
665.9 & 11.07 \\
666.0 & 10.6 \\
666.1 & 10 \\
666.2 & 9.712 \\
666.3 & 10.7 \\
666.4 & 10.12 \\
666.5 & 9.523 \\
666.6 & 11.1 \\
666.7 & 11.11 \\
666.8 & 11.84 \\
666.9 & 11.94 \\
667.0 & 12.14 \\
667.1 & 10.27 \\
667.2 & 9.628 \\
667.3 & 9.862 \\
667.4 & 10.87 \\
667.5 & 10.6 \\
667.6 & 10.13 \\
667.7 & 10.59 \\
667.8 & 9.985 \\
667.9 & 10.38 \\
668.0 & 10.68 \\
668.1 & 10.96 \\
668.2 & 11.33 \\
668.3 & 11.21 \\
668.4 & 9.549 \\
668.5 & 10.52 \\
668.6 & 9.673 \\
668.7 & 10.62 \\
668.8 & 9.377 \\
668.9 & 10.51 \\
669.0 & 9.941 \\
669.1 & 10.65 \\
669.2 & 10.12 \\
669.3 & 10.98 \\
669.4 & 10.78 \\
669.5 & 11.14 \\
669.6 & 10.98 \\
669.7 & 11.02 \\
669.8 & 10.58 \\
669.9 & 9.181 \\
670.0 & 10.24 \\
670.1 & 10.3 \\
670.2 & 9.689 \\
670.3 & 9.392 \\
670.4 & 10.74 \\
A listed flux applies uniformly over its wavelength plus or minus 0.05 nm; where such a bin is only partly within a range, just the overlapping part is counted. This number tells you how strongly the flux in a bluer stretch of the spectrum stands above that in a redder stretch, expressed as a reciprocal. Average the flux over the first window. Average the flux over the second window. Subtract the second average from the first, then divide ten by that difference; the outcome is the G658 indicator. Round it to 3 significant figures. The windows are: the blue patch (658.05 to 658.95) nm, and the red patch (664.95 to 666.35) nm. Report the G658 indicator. 131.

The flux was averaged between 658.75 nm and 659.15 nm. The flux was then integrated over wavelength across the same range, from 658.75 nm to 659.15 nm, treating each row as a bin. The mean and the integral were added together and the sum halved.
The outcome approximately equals 7.40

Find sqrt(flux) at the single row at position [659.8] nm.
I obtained 3.18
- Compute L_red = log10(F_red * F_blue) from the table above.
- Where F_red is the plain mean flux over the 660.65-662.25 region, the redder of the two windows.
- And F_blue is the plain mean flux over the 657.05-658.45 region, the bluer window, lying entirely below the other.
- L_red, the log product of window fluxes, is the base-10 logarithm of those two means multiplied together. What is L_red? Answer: 2.01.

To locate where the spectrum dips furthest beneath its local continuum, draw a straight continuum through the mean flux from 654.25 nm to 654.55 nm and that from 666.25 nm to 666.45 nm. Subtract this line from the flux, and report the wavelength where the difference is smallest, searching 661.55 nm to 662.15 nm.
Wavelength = 661.8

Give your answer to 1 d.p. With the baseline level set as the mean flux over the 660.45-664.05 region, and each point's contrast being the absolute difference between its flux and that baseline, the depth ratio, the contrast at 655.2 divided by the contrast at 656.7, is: 2.8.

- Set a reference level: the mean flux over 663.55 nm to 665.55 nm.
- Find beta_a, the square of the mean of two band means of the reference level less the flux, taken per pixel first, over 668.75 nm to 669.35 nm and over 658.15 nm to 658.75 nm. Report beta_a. 0.053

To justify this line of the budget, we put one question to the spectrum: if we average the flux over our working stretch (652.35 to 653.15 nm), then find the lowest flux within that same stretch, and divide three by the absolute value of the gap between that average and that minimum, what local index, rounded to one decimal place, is 3.5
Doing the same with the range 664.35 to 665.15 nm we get 4.7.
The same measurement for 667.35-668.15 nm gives 5.6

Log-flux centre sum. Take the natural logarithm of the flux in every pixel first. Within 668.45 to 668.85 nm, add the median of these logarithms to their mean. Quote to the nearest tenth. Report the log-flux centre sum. 4.6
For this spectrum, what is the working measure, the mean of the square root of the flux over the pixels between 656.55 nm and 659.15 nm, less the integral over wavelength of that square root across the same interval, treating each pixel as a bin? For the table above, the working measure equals -5.1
